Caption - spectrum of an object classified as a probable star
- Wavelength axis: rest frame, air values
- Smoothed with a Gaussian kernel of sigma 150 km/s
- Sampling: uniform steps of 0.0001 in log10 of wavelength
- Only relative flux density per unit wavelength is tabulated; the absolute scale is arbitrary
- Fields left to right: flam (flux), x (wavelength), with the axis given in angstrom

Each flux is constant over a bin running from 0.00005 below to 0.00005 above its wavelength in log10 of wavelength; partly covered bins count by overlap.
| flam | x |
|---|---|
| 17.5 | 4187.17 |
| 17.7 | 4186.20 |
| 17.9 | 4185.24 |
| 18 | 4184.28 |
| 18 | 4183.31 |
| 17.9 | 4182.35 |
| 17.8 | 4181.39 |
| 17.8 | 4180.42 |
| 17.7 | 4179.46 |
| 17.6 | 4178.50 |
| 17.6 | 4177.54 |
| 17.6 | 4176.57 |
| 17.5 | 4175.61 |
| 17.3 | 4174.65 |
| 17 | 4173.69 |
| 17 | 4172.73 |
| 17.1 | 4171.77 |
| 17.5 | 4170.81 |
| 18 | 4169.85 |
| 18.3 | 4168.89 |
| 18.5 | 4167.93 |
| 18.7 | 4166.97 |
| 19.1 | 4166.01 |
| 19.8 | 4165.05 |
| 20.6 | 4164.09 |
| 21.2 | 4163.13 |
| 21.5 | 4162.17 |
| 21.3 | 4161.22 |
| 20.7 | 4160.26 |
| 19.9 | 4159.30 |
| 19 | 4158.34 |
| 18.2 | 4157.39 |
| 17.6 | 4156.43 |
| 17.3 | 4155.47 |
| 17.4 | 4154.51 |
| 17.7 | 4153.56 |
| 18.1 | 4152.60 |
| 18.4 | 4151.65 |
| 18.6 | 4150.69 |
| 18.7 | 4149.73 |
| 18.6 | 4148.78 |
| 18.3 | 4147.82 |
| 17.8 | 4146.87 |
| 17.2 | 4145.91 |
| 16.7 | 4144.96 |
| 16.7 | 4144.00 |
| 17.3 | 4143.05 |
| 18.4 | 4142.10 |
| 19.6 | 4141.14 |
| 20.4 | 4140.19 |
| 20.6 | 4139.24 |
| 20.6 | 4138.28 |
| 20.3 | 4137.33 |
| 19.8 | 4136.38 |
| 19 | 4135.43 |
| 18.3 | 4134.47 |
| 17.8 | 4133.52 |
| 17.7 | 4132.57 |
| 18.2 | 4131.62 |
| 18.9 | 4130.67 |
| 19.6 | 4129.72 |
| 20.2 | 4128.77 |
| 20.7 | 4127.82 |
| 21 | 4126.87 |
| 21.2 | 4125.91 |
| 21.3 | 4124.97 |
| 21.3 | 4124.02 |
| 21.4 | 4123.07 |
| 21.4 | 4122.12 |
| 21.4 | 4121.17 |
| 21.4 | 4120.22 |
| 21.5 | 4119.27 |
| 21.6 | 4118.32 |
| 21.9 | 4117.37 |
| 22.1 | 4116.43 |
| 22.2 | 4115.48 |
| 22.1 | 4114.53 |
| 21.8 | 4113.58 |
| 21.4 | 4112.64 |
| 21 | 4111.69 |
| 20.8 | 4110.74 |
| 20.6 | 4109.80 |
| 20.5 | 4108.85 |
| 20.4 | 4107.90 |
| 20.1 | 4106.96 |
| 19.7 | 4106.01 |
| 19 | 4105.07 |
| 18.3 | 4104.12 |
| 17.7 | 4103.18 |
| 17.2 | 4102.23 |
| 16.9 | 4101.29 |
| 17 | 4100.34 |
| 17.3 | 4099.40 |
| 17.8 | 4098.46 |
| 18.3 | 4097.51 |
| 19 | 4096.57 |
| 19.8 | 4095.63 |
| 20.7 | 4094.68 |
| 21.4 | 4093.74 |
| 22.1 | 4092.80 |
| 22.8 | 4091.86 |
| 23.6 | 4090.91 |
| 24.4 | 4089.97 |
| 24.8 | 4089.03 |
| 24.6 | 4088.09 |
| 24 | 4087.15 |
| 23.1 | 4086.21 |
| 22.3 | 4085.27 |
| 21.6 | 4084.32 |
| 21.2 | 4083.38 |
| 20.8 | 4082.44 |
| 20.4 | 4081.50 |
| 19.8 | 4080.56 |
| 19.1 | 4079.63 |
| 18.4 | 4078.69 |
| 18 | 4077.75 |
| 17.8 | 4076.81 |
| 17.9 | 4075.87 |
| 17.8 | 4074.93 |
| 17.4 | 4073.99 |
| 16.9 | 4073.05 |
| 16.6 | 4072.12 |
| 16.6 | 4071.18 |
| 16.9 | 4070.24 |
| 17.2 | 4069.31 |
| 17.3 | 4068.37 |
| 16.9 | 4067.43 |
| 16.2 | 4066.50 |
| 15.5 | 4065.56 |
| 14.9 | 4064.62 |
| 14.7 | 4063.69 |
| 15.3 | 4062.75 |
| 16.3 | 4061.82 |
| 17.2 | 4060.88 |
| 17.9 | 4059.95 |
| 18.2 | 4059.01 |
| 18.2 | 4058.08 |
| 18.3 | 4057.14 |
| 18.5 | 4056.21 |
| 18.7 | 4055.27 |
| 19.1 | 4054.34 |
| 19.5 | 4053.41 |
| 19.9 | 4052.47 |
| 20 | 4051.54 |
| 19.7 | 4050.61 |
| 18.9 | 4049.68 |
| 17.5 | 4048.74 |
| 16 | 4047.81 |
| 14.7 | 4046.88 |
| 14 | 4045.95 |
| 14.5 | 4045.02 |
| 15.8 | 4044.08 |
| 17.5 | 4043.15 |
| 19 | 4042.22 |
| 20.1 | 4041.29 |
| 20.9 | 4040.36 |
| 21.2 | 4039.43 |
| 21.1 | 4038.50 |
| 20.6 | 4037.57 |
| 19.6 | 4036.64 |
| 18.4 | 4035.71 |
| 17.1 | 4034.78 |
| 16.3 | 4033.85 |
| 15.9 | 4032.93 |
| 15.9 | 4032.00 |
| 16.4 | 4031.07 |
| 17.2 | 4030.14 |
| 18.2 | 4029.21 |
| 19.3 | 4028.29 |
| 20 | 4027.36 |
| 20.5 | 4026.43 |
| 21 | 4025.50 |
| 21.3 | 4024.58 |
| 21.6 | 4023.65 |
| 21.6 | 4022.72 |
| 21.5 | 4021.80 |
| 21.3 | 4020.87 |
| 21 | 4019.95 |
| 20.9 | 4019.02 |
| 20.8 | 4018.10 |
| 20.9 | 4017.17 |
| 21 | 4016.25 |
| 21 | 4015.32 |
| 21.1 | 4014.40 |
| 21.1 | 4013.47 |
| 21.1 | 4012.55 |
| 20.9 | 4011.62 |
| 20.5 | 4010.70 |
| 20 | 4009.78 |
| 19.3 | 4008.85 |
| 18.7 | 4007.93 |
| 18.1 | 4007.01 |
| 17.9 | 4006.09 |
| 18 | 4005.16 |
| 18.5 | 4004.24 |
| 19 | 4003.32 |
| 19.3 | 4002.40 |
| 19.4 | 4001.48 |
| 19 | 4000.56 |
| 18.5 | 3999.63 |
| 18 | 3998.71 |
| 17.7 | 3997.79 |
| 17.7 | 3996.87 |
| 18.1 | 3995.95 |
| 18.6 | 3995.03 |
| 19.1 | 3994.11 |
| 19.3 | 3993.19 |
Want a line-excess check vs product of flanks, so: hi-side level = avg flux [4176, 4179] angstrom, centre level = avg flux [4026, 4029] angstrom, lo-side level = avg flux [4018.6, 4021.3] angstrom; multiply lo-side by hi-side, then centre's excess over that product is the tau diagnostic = -351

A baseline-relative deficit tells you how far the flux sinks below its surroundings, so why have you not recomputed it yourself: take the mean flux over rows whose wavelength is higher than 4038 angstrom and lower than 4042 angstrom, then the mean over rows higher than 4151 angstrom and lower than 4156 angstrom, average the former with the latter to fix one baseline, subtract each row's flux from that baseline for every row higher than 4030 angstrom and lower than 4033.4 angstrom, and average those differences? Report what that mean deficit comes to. 3.0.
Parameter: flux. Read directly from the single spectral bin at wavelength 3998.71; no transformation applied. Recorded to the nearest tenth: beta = 18.0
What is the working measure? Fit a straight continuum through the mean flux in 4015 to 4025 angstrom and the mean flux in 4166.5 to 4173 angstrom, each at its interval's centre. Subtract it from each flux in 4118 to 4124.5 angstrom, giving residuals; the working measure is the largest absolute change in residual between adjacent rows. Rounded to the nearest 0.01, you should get 0.08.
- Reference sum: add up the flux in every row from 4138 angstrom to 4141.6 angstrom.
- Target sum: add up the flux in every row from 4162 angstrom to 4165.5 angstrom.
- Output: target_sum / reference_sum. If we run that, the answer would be 1.02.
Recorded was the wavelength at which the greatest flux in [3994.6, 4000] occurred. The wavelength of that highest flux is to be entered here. 3995.03 angstrom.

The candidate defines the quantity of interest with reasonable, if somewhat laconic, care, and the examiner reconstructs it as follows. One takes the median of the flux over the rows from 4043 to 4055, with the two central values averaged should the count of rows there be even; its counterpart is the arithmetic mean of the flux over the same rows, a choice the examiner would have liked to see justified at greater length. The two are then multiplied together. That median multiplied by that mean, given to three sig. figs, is 306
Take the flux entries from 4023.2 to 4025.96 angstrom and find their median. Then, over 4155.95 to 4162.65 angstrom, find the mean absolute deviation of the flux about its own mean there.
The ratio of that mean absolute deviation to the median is 0.059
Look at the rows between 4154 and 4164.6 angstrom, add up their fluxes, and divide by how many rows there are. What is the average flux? 19.5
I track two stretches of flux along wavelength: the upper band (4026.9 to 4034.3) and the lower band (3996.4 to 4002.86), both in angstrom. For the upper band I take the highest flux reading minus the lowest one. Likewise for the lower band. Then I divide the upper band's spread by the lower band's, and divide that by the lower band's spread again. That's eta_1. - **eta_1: 1.4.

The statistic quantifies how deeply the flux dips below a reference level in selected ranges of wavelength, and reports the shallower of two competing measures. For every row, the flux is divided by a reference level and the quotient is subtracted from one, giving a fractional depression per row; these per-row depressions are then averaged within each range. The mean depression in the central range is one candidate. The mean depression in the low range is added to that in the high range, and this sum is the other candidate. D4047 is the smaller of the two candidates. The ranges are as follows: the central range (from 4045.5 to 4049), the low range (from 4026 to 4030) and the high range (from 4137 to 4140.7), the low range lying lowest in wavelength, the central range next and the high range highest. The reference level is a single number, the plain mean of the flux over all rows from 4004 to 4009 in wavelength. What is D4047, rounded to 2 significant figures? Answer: -0.17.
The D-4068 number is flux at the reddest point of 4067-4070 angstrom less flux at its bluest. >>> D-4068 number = 0.3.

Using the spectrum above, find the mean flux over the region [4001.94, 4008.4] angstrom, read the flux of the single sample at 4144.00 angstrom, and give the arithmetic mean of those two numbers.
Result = 17.6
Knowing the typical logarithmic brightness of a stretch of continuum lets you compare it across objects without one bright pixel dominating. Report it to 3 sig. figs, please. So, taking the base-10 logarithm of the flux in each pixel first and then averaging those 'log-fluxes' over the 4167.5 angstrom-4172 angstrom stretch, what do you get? 1.25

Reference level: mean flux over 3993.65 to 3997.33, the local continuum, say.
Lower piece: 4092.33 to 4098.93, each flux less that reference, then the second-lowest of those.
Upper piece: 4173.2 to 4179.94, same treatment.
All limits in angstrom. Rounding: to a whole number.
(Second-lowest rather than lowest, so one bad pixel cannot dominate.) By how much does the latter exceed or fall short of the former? -1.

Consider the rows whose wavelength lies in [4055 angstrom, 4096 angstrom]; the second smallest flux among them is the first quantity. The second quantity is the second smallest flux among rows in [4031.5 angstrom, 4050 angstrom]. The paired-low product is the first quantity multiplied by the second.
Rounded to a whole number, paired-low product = 216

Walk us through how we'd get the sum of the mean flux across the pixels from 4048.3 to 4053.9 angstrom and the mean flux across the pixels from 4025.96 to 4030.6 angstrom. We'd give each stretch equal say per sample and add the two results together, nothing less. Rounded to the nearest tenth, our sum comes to 38.3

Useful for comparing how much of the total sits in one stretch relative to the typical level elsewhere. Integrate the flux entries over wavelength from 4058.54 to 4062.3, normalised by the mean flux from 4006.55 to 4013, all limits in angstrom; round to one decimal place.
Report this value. 3.3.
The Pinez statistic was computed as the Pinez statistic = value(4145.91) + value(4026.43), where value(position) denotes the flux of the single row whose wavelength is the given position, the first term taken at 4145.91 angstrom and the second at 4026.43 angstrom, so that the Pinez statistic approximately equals 37.7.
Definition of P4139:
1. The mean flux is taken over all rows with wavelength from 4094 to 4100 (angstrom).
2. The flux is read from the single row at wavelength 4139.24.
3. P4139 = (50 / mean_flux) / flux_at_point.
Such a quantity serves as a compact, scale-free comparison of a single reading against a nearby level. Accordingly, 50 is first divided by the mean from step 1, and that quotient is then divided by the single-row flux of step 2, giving 0.129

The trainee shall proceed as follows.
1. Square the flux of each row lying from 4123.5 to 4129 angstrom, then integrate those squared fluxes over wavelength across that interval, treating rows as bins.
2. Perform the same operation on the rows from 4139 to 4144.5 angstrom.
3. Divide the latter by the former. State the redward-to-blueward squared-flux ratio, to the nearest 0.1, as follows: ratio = 0.8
